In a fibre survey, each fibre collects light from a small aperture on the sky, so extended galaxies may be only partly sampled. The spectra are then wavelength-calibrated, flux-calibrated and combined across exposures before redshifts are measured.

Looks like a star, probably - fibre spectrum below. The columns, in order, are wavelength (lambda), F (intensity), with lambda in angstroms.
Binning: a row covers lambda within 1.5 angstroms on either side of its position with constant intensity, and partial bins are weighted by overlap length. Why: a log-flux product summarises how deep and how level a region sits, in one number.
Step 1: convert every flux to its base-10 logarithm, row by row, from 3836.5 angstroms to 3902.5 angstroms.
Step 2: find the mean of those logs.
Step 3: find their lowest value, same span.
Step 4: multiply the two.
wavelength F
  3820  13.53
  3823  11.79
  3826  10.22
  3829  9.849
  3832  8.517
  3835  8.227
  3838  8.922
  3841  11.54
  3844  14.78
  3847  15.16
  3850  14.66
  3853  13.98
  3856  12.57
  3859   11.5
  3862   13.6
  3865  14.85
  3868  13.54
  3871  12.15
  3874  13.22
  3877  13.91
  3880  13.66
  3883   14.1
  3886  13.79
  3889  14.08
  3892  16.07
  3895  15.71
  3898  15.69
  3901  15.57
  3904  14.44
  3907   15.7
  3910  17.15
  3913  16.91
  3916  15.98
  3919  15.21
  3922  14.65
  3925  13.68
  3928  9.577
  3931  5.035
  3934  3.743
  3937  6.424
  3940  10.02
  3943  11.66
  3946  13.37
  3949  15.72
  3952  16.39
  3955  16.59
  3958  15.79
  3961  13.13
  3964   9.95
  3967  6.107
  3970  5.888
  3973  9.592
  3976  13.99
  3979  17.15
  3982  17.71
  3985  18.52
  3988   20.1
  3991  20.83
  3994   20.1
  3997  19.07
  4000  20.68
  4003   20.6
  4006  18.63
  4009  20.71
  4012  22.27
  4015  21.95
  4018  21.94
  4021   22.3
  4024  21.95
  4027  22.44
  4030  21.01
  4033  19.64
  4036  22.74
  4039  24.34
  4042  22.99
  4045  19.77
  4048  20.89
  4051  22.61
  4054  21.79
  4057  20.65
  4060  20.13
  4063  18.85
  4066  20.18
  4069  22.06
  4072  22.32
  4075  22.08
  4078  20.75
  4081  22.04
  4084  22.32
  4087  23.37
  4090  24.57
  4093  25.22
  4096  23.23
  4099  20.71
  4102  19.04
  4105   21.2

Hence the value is 1.1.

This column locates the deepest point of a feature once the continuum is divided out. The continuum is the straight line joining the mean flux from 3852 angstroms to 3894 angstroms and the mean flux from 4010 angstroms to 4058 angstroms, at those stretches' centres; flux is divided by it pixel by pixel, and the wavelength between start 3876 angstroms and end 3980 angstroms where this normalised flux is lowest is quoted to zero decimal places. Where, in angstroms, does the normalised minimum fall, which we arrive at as 3934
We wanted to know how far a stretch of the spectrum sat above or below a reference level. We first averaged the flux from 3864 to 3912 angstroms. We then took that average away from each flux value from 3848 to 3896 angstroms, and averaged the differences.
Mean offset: -1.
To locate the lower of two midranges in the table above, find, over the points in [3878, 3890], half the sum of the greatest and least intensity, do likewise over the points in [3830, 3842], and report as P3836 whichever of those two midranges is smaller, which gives 10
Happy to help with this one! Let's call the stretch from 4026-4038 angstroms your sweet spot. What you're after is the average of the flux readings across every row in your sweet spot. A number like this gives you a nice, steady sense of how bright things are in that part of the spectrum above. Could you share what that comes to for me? 21.5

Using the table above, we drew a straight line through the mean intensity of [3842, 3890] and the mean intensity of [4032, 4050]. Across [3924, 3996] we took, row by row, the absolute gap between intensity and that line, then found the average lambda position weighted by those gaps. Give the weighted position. 3952.3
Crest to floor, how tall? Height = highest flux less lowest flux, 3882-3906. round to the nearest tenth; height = 2.3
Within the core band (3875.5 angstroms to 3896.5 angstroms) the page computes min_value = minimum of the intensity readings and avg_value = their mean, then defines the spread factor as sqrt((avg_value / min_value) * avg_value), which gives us 3.9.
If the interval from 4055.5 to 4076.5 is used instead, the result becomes 4.8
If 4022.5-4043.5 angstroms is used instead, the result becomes 5.0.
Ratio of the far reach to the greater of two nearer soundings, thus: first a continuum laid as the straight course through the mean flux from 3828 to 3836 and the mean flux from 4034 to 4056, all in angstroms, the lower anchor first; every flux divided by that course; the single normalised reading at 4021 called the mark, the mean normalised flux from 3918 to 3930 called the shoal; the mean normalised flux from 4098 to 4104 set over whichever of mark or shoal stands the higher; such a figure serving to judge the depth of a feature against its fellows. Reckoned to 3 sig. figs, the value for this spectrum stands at 0.719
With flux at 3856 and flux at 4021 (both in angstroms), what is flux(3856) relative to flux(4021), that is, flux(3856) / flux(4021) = 0.6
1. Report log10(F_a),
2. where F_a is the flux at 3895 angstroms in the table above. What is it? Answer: 1.196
